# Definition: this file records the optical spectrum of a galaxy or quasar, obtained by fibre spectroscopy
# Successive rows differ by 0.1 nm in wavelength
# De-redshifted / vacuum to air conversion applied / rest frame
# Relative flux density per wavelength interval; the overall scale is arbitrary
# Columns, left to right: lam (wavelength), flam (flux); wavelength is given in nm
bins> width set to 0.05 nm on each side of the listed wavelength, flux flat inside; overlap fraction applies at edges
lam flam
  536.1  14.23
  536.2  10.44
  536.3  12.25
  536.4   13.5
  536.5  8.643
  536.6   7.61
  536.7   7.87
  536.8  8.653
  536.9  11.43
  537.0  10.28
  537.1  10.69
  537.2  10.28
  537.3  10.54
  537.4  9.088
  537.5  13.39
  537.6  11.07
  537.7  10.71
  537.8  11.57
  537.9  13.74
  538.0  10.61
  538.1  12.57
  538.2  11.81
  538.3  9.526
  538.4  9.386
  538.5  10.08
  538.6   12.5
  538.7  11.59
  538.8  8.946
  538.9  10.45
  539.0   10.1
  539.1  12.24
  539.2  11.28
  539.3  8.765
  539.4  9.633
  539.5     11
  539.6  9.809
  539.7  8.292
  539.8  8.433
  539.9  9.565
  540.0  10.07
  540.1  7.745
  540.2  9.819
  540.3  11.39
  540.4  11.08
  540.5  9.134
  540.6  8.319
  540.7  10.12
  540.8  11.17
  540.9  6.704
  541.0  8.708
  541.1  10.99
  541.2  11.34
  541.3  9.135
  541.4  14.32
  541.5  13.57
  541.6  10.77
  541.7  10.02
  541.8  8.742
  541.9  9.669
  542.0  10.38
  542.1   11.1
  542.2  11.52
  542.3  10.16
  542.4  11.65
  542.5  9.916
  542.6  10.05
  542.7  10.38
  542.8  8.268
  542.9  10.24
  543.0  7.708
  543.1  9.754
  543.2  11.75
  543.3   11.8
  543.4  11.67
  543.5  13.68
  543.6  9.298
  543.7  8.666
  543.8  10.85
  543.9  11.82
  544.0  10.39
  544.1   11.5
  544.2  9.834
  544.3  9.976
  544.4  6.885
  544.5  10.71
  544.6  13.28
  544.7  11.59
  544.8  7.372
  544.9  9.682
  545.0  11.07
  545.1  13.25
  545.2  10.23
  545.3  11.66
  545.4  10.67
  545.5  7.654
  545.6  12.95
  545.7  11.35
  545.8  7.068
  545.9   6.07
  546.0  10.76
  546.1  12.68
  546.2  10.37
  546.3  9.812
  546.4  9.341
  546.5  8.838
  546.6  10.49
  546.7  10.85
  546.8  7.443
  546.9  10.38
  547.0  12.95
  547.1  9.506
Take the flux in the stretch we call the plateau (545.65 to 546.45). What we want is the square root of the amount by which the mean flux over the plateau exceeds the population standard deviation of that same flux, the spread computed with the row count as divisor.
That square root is 2.76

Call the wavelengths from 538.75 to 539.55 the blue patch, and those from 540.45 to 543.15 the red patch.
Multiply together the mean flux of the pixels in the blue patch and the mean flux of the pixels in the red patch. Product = 104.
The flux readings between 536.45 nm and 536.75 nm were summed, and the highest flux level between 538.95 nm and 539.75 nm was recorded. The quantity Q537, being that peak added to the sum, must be 36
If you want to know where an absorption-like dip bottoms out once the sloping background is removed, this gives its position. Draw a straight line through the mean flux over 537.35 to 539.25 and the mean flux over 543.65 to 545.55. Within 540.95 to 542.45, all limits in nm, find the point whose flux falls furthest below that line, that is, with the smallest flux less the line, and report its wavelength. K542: 541.0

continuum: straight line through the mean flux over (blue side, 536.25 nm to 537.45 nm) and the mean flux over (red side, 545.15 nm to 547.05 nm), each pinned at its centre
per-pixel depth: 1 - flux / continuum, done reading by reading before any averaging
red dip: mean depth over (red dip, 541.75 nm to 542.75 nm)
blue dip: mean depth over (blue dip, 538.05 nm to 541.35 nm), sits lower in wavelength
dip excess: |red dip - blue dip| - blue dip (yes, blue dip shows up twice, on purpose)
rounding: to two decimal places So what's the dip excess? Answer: 0.03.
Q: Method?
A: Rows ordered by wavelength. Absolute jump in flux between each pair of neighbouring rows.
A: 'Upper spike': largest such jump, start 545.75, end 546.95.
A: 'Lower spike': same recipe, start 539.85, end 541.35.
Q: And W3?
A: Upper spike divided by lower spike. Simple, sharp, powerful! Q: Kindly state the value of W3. 1.1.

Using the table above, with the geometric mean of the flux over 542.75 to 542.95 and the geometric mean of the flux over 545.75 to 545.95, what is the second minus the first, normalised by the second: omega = -0.4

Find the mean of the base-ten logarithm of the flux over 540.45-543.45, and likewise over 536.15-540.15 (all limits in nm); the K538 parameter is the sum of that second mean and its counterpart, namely 2.02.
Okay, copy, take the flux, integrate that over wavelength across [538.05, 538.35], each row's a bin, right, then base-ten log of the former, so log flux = 0.530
